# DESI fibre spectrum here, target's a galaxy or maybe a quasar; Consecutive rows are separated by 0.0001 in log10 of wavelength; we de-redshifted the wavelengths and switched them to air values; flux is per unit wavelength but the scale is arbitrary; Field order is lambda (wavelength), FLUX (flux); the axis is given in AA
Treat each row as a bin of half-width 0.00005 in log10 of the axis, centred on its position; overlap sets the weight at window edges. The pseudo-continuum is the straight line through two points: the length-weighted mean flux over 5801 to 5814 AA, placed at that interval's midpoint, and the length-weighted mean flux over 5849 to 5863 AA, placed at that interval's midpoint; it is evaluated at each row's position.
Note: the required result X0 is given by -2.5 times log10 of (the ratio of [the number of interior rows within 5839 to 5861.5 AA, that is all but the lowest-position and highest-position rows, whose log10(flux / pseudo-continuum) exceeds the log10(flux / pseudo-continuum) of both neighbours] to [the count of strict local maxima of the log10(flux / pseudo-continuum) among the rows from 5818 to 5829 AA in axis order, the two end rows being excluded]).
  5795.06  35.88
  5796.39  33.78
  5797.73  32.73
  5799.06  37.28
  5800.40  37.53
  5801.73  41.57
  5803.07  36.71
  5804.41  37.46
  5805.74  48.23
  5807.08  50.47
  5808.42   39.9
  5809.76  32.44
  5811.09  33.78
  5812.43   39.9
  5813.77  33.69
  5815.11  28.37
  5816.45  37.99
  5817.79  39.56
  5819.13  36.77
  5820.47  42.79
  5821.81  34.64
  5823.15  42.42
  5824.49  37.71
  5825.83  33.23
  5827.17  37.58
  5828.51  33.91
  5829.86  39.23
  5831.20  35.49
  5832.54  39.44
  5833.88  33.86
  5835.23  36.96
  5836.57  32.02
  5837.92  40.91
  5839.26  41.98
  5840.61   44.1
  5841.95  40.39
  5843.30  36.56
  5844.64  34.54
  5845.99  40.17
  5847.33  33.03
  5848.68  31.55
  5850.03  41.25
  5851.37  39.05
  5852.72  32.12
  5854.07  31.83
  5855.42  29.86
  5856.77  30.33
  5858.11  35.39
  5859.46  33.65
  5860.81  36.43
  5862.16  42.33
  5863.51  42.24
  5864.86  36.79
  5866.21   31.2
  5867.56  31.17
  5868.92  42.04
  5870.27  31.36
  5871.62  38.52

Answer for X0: -0.31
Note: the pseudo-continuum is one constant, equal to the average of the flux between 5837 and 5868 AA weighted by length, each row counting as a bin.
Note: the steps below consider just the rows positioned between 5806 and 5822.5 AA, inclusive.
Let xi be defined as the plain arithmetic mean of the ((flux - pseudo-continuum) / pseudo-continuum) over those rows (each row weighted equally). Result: 0.031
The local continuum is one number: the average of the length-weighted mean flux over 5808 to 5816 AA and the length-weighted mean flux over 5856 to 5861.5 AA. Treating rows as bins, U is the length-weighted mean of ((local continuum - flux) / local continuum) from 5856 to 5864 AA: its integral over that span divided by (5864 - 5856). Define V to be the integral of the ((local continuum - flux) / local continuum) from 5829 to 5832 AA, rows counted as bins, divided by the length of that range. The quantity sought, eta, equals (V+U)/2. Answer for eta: -0.08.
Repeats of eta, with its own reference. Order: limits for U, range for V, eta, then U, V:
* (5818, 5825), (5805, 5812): -0.16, -0.14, -0.19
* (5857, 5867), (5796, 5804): -0.07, -0.07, -0.07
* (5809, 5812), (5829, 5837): -0.02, 0.01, -0.06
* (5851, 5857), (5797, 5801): 0.00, 0.05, -0.04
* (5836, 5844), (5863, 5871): -0.10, -0.15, -0.04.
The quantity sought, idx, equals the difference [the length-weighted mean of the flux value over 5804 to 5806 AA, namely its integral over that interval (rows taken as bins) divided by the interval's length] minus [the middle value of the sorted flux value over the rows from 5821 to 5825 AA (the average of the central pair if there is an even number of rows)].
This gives 4.9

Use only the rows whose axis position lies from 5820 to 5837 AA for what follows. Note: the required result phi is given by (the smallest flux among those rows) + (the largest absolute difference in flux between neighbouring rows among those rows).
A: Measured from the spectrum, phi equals 40.2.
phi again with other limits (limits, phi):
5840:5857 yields 39.6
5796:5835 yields 39.1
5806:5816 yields 38.9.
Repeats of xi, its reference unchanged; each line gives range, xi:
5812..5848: 0.025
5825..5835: -0.008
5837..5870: 0.006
